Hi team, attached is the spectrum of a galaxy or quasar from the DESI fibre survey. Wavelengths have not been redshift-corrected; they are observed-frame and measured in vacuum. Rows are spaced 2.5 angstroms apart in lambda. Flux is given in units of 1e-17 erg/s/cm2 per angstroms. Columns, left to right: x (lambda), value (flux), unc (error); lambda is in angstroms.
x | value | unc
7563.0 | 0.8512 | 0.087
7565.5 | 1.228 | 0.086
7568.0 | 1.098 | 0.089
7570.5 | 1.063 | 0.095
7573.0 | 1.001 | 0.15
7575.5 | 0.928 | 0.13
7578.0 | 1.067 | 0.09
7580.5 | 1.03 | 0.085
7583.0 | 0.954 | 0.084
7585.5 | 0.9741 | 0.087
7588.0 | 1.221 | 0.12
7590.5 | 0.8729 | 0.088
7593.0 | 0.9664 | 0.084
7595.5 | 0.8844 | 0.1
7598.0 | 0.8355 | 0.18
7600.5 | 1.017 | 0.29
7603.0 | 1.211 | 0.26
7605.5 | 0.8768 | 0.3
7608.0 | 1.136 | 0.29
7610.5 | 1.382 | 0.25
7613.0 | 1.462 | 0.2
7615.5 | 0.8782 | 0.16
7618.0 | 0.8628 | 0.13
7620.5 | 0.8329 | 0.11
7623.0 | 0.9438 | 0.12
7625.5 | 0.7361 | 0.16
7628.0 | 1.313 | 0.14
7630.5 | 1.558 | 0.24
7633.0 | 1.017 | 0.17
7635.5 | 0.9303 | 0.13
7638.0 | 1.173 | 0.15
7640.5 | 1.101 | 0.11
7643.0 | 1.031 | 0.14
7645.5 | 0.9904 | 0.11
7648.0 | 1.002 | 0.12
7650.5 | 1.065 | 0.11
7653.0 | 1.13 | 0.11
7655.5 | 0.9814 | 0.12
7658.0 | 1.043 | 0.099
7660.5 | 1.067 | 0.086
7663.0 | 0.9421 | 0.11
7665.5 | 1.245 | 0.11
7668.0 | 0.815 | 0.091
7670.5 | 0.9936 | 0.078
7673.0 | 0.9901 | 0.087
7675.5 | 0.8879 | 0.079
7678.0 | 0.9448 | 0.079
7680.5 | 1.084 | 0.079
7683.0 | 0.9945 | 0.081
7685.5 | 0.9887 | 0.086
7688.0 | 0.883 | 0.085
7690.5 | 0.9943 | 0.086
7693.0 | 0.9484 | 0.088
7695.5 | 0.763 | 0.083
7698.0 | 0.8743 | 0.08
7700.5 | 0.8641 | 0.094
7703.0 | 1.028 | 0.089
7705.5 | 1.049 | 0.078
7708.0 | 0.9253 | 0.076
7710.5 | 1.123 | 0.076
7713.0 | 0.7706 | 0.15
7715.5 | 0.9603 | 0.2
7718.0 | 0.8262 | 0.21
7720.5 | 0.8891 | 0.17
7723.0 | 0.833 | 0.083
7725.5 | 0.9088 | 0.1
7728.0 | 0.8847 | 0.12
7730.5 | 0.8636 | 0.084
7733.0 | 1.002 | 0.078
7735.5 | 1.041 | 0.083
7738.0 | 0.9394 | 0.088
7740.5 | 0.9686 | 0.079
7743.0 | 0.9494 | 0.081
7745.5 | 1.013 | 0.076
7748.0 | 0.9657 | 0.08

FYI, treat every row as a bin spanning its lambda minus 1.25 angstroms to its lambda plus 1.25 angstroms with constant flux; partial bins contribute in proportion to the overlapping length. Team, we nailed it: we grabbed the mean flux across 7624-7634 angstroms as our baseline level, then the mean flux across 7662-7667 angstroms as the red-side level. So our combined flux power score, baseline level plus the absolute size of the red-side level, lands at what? 2.2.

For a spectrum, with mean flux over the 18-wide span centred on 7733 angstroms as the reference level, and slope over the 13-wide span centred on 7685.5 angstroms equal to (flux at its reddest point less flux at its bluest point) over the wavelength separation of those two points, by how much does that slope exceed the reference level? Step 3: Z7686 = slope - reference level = -0.95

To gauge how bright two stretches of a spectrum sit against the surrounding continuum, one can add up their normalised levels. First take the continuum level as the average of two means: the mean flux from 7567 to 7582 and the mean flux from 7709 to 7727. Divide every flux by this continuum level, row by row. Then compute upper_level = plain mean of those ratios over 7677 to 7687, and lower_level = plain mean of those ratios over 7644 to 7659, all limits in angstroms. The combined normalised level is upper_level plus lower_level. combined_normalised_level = 2.11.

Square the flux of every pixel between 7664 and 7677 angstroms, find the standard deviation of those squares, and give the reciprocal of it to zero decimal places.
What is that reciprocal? 3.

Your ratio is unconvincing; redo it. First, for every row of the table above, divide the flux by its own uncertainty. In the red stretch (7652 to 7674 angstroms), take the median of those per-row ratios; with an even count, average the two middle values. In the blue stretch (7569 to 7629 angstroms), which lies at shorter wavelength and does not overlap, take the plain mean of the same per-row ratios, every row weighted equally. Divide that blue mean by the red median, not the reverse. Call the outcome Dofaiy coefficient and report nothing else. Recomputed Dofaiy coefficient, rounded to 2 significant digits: 0.74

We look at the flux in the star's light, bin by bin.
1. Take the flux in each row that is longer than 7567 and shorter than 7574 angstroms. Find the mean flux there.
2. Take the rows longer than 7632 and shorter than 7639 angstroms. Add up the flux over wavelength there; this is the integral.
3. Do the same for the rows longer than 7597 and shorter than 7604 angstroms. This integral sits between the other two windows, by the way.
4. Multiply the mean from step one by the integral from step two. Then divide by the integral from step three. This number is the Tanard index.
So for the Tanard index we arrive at 1.07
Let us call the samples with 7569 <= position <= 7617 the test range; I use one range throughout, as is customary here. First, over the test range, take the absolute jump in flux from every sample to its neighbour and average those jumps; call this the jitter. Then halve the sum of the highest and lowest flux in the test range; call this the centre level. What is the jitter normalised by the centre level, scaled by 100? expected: 15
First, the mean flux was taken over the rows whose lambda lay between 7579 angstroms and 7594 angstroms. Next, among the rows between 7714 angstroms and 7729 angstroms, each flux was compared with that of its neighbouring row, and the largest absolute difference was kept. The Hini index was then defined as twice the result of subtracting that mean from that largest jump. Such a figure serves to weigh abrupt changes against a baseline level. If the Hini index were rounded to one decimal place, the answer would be -1.7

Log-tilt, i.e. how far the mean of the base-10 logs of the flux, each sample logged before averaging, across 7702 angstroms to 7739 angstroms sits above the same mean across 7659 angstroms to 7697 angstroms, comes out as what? -0.015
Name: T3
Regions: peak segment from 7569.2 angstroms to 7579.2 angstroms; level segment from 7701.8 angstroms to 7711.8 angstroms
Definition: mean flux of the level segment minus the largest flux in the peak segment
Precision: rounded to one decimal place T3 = 0.0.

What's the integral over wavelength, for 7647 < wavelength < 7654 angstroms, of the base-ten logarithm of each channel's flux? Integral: 0.2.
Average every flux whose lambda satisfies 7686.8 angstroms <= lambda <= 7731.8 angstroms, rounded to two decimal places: 0.91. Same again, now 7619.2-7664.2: 1.05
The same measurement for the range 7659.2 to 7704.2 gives 0.96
